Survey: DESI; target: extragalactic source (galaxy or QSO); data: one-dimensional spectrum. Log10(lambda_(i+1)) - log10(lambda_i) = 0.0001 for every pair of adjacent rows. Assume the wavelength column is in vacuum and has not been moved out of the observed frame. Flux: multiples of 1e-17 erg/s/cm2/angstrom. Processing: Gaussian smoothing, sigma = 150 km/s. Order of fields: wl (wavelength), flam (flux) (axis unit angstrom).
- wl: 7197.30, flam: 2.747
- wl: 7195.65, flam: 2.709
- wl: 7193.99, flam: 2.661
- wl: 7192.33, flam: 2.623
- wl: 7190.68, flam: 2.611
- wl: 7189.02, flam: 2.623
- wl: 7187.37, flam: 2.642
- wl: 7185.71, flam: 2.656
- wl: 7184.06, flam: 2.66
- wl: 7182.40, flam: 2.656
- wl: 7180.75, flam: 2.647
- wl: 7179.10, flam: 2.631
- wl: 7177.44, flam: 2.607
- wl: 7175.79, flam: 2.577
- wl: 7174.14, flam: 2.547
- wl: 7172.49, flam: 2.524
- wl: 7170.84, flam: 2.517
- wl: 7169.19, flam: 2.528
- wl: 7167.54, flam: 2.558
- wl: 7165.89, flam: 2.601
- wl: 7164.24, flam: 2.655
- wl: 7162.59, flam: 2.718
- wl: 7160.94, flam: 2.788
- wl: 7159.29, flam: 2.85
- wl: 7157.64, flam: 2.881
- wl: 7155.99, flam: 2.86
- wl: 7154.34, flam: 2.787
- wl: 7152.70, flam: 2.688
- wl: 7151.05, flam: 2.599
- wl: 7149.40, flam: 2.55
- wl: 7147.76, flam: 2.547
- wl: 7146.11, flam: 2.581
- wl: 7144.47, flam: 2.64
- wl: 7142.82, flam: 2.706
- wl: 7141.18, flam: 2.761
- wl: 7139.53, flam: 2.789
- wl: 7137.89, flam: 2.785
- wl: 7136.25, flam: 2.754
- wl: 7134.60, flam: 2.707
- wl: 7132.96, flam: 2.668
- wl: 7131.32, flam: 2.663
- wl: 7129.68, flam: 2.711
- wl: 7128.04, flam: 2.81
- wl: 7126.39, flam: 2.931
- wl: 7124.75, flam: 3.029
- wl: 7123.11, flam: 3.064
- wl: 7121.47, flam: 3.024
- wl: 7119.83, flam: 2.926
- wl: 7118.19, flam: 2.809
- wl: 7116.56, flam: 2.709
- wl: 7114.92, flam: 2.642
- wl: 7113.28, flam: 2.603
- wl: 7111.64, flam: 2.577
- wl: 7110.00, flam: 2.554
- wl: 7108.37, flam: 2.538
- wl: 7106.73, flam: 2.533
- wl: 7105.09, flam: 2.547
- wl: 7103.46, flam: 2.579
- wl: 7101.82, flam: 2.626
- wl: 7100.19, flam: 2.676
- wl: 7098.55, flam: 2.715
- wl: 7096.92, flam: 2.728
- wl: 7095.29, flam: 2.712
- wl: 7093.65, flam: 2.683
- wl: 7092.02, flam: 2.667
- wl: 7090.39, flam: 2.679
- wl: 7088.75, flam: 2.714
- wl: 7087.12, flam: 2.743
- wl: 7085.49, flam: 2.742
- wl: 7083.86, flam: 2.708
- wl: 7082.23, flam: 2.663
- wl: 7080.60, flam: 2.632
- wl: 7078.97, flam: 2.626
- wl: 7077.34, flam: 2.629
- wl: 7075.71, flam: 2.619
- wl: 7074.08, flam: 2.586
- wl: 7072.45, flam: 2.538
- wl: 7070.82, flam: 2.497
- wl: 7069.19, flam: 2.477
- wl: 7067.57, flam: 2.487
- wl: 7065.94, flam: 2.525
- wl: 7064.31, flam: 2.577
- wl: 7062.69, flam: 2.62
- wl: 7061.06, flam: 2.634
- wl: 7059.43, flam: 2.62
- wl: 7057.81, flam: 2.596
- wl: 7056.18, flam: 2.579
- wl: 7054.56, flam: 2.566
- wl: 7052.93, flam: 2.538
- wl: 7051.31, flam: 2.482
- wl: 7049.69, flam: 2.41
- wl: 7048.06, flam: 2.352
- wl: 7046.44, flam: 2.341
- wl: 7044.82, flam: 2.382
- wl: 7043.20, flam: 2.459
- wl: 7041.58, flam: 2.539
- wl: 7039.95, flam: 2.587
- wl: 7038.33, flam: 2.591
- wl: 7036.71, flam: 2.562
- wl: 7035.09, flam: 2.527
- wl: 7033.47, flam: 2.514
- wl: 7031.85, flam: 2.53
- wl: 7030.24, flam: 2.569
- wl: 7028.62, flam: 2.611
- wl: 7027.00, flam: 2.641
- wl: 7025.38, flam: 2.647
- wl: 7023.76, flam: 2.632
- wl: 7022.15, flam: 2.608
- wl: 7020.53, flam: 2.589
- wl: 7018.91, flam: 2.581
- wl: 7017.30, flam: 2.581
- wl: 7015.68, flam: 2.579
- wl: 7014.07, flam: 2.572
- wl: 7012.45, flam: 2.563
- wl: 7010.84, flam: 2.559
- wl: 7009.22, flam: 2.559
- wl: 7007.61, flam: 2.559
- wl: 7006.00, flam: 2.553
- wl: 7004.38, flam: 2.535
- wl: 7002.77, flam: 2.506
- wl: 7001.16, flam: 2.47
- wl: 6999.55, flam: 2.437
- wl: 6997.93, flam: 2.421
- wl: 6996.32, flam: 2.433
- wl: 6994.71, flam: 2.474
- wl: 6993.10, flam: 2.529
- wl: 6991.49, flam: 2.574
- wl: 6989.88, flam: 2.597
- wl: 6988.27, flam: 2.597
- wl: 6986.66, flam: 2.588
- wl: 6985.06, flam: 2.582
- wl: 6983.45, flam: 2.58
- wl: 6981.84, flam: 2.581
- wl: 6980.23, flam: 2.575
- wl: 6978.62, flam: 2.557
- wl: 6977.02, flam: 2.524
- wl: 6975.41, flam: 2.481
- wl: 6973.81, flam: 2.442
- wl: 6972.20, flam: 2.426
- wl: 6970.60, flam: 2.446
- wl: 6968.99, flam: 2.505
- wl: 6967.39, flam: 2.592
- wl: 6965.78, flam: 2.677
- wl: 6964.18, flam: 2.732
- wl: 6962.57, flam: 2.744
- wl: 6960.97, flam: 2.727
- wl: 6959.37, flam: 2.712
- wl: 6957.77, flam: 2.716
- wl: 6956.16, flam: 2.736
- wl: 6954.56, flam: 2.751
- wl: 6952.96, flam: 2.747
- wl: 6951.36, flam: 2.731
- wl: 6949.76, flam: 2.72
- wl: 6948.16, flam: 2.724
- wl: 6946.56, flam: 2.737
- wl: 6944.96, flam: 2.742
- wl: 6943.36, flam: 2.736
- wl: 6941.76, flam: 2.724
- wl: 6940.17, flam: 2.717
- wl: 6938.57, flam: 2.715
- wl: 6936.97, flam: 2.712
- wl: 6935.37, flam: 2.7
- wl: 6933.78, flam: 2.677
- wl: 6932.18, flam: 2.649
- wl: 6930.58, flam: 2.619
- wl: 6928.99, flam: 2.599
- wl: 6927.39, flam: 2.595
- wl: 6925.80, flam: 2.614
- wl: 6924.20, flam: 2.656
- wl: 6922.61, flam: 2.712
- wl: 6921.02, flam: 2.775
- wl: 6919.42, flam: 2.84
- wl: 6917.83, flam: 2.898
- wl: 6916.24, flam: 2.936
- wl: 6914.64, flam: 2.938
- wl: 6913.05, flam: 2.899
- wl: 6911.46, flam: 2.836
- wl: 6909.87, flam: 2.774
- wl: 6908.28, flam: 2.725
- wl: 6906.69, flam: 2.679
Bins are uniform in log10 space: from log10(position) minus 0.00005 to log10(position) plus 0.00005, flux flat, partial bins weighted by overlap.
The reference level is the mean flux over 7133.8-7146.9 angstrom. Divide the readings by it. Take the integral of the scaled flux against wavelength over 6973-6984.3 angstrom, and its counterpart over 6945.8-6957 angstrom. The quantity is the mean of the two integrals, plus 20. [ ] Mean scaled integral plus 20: 30.9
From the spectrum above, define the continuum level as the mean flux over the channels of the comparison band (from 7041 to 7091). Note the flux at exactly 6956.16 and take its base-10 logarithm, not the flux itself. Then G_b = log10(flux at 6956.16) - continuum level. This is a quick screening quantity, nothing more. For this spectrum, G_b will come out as -2.13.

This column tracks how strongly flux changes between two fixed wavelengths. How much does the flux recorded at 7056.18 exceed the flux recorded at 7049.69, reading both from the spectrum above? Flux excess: 0.2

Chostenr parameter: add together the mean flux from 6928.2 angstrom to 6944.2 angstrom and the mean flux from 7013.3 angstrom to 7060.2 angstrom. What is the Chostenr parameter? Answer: 5.23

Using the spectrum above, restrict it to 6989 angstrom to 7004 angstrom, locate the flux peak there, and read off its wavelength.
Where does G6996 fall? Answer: 6989.88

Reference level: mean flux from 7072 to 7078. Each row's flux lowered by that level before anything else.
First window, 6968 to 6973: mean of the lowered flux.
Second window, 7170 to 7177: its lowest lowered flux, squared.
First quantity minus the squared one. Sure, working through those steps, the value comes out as -0.14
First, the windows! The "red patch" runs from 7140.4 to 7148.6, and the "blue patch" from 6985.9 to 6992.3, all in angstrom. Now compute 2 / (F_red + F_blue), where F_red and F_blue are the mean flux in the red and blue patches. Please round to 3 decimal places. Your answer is 0.382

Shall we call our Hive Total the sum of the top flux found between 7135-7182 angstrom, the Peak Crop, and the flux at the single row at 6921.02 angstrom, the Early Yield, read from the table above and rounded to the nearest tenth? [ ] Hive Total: 5.7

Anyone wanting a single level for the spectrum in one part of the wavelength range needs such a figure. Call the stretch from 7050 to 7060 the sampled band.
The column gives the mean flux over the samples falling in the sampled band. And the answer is 2.56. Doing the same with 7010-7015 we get 2.56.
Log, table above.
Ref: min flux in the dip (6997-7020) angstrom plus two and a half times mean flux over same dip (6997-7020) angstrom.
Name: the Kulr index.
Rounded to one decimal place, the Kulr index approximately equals 8.8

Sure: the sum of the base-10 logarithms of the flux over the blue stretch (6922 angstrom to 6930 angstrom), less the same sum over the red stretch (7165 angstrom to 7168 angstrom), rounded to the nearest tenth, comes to 1.3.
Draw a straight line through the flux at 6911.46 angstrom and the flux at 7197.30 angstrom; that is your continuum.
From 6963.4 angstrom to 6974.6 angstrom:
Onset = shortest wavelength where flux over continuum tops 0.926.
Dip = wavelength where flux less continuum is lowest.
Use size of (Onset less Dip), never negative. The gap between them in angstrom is 8.0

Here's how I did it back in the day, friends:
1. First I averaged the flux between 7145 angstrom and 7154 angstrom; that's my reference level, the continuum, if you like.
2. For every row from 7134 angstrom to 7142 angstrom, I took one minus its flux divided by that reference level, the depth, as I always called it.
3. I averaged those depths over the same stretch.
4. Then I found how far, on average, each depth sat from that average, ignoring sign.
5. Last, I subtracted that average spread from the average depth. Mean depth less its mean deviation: -0.07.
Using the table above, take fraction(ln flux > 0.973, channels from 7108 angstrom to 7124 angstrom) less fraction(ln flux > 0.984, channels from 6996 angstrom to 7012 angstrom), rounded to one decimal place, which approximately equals 0.5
